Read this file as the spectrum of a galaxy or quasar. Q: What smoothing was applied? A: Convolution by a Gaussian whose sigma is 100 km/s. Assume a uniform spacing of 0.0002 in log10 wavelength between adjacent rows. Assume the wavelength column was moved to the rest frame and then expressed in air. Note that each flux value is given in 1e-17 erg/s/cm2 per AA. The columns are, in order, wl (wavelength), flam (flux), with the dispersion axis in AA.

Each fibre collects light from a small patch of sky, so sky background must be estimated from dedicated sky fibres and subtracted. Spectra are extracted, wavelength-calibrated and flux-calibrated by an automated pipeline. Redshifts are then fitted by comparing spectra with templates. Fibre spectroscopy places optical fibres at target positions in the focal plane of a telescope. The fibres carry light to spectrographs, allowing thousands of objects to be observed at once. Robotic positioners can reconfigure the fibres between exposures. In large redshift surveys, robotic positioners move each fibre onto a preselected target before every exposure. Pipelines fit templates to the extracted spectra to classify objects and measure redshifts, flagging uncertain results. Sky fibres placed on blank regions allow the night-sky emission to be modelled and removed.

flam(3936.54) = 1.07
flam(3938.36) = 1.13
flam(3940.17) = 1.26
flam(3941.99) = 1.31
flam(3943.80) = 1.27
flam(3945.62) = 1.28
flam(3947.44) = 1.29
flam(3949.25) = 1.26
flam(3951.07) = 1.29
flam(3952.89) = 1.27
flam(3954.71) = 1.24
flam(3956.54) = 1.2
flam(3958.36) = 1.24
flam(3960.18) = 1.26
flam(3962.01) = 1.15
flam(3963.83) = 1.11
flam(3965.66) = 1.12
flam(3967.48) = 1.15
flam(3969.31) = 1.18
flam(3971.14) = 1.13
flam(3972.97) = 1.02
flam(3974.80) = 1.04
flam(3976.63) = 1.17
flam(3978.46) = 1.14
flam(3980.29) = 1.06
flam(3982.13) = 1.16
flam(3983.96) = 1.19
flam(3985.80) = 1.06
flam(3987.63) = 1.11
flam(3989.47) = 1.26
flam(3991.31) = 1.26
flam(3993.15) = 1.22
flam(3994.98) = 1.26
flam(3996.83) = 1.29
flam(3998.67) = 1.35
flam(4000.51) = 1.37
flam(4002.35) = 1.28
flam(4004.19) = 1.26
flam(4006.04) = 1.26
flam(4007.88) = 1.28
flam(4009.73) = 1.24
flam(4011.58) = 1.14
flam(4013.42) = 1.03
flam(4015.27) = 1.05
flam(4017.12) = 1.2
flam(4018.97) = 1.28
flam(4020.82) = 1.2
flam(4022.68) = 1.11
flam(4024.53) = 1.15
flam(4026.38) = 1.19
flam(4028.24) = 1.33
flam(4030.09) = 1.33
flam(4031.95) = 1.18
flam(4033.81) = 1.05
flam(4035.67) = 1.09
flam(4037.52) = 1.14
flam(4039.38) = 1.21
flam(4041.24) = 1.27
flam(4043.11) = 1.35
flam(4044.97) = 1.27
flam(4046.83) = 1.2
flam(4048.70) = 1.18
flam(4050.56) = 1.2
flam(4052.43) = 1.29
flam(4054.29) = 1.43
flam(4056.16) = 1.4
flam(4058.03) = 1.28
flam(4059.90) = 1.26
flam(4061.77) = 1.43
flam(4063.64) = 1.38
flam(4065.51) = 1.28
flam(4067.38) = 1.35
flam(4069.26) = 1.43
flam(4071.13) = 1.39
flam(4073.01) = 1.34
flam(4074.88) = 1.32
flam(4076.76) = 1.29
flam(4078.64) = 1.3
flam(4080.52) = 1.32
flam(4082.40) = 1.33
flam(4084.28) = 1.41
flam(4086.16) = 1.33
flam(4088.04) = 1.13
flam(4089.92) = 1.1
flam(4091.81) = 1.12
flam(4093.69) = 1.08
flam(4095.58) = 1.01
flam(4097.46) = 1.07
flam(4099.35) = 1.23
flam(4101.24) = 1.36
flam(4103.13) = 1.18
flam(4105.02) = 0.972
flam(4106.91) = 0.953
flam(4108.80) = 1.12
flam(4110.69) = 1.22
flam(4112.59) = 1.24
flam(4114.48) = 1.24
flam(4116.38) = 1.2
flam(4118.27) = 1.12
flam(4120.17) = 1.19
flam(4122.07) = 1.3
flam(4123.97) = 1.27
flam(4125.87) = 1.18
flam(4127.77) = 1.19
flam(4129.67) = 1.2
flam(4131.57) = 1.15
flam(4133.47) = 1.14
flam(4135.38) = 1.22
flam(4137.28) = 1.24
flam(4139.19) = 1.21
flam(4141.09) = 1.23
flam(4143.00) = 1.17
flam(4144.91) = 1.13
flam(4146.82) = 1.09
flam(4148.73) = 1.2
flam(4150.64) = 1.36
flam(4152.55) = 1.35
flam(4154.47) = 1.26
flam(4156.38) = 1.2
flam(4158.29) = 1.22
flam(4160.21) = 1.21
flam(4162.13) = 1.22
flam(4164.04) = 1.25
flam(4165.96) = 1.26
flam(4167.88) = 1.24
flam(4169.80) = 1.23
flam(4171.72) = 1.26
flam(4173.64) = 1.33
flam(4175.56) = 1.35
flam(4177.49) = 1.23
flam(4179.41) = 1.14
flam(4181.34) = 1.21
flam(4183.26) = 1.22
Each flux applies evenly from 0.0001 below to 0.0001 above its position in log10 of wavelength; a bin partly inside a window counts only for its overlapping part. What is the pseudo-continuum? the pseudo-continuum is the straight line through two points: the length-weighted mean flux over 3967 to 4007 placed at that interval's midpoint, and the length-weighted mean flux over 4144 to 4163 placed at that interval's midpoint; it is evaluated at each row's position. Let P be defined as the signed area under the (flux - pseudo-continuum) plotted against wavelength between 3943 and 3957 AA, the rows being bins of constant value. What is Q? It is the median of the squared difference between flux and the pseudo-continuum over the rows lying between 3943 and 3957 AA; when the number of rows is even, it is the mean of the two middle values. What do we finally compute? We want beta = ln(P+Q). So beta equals 0.1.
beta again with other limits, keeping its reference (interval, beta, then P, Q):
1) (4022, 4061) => 0.2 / 1.3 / 0.005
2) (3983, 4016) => -0.3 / 0.8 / 0.006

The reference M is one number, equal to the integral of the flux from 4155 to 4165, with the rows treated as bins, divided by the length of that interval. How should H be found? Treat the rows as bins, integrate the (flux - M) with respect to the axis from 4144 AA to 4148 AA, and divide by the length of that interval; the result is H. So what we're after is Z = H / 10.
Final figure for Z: -0.011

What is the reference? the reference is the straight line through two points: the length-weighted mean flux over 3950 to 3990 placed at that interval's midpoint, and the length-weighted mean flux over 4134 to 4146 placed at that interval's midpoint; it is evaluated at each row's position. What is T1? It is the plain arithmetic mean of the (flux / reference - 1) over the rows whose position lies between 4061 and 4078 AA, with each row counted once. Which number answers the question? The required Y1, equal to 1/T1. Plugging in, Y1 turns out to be 7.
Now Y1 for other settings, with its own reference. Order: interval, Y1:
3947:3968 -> 20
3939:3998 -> 33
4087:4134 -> -38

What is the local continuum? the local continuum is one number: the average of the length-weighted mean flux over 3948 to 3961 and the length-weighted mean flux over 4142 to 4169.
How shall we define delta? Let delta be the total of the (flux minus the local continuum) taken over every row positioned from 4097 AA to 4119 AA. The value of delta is -1.0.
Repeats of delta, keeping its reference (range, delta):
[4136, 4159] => -0.2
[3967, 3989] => -1.5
